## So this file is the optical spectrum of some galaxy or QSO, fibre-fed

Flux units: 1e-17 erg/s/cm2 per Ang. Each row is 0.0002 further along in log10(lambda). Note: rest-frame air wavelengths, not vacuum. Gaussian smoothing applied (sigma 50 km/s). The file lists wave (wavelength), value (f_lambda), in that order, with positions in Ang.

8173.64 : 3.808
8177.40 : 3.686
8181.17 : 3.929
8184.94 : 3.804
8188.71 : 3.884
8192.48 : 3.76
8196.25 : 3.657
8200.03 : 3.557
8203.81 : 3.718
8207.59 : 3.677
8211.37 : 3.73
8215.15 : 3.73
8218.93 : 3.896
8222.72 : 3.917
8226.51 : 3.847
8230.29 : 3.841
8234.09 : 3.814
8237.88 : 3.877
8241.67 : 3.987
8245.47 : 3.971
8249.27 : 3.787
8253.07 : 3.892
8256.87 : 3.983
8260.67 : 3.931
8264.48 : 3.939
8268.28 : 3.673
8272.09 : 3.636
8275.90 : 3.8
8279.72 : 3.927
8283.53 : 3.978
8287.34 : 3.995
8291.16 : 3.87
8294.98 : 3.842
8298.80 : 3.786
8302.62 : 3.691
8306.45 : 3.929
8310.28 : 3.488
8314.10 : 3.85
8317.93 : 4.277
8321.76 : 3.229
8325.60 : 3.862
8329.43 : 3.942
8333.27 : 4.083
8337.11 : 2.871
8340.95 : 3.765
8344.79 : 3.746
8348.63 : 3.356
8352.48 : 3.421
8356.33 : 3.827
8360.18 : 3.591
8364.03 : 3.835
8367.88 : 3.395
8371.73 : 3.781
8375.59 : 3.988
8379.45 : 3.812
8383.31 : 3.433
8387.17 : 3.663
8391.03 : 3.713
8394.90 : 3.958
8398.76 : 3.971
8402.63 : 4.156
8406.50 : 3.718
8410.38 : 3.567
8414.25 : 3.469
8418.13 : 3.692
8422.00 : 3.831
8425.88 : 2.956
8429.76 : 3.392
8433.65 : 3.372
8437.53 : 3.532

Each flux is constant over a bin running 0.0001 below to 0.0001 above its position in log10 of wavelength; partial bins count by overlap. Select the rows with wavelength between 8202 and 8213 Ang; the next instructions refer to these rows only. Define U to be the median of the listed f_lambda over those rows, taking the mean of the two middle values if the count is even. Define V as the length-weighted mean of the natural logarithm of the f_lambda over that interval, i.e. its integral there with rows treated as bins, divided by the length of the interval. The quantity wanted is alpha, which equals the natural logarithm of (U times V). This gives 1.58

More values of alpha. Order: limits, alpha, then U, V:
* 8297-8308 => 1.62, 3.79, 1.33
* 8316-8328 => 1.63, 3.86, 1.33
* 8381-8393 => 1.55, 3.66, 1.28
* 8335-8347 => 1.53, 3.75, 1.24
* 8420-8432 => 1.42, 3.39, 1.22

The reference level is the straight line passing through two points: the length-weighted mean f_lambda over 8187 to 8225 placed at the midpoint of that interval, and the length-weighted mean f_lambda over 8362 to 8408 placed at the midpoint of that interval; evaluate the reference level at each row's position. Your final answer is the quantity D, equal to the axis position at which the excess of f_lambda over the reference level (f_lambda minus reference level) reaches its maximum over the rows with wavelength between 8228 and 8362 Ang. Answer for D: 8317.93 Ang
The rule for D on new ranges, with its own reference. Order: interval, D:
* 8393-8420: 8402.63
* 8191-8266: 8241.67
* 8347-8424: 8402.63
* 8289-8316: 8306.45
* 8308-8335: 8317.93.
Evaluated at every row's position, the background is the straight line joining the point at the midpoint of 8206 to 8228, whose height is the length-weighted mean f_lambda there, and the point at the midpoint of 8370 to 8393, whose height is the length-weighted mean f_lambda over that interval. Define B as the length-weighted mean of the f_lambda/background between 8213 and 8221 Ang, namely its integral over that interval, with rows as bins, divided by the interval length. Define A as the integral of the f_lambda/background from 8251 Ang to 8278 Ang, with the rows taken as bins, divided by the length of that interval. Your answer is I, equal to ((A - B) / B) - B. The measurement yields -0.99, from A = 1.01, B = 1.00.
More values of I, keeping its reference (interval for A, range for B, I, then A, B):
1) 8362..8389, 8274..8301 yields -1.07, 0.99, 1.03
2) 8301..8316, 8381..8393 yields -0.94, 0.99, 0.97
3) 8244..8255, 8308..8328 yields -0.97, 1.02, 1.00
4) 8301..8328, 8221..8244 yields -1.04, 1.00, 1.02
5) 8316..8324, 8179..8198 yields -1.00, 1.00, 1.00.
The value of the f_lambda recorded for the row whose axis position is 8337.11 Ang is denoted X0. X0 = 2.871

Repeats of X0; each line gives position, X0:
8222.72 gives 3.917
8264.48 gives 3.939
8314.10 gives 3.85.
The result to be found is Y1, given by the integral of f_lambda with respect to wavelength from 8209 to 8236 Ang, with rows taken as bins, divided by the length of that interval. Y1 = 3.82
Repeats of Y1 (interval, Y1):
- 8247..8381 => 3.77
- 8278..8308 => 3.88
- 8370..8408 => 3.82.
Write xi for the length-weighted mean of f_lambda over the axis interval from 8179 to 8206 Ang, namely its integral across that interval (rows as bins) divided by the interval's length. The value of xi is 3.76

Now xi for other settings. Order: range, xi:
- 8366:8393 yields 3.68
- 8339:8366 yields 3.65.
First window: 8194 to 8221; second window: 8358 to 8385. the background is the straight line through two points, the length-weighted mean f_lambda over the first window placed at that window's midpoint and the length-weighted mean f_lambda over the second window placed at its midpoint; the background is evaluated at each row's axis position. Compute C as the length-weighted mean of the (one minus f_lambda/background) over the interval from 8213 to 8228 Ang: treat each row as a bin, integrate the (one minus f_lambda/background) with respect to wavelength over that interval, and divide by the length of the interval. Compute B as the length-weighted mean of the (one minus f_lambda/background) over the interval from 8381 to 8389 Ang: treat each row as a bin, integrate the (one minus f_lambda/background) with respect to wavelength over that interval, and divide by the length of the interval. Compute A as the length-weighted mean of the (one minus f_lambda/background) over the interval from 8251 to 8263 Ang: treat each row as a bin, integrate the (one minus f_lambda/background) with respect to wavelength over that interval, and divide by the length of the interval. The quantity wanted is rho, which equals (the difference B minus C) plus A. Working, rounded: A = -0.06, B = 0.036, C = -0.037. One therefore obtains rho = 0.012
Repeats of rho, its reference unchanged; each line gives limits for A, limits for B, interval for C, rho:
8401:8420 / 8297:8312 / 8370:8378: 0.038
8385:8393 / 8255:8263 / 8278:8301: -0.012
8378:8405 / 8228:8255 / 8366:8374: -0.104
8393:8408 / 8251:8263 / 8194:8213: -0.145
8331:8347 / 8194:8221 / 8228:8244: 0.068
